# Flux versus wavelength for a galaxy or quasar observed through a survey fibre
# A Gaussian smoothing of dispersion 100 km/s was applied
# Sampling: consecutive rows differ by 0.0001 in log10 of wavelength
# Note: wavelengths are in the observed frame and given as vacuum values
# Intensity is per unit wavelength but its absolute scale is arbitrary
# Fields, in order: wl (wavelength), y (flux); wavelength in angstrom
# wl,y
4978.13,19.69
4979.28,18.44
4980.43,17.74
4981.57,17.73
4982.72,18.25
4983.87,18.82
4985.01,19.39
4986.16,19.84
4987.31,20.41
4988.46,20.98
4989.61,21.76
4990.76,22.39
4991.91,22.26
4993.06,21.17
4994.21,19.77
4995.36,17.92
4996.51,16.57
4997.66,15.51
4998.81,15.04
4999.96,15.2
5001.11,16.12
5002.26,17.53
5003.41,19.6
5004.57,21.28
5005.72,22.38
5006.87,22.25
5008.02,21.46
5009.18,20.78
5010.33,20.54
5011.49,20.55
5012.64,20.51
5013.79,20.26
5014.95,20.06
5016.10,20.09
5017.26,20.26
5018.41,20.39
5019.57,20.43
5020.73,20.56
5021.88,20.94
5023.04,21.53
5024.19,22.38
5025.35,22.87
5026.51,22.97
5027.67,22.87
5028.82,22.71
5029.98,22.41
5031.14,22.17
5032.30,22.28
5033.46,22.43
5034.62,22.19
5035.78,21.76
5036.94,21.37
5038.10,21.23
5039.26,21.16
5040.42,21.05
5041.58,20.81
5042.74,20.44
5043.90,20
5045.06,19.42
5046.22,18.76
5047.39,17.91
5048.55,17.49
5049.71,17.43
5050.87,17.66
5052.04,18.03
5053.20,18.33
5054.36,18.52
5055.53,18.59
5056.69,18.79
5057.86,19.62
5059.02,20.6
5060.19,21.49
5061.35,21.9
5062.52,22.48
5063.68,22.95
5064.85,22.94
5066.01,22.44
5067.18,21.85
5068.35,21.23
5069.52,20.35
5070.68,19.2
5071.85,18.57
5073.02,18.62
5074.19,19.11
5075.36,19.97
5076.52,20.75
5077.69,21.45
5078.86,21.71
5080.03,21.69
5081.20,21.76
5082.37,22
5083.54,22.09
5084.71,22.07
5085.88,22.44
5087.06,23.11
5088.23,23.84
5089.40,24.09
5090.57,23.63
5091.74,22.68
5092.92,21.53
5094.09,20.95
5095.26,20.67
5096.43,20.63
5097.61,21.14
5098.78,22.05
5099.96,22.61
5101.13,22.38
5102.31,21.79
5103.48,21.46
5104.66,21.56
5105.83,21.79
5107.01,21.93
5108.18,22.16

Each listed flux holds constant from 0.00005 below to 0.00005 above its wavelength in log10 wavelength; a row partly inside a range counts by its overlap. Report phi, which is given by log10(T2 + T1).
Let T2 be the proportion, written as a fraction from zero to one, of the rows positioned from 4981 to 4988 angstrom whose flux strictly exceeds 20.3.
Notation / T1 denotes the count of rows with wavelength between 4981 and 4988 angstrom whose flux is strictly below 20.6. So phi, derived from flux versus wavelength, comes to 0.79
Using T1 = 6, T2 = 0.2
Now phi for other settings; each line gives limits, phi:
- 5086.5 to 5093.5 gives 0.00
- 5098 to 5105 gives 0.00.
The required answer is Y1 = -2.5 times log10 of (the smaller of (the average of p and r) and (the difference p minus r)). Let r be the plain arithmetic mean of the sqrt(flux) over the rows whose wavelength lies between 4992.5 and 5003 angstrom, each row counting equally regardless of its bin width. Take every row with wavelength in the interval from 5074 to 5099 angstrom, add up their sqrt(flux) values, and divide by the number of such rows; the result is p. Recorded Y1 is 0.7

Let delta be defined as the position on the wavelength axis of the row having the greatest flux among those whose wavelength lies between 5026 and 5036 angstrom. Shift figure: 5026.51 angstrom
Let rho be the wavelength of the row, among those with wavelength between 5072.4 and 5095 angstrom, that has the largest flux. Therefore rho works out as 5089.40 angstrom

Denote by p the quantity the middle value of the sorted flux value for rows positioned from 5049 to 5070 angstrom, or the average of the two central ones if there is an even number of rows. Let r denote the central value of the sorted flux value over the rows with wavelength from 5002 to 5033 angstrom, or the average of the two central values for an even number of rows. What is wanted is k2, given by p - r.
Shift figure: -0.5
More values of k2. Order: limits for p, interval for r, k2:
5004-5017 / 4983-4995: -0.1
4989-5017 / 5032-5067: -0.3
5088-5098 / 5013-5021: 1.3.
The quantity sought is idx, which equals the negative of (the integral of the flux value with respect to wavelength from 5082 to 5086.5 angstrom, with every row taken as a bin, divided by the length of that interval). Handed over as -22.1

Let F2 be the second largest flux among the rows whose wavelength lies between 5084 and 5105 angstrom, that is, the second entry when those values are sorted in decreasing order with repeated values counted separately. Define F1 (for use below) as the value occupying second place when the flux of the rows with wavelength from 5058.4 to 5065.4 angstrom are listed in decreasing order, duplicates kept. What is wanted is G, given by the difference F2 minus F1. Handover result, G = 0.9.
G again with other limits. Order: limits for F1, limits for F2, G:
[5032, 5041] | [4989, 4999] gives 0.0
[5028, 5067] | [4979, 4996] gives -0.7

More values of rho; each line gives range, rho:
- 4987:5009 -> 4990.76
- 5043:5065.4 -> 5063.68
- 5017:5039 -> 5026.51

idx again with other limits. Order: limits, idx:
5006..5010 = -21.5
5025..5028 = -22.9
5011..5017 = -20.3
